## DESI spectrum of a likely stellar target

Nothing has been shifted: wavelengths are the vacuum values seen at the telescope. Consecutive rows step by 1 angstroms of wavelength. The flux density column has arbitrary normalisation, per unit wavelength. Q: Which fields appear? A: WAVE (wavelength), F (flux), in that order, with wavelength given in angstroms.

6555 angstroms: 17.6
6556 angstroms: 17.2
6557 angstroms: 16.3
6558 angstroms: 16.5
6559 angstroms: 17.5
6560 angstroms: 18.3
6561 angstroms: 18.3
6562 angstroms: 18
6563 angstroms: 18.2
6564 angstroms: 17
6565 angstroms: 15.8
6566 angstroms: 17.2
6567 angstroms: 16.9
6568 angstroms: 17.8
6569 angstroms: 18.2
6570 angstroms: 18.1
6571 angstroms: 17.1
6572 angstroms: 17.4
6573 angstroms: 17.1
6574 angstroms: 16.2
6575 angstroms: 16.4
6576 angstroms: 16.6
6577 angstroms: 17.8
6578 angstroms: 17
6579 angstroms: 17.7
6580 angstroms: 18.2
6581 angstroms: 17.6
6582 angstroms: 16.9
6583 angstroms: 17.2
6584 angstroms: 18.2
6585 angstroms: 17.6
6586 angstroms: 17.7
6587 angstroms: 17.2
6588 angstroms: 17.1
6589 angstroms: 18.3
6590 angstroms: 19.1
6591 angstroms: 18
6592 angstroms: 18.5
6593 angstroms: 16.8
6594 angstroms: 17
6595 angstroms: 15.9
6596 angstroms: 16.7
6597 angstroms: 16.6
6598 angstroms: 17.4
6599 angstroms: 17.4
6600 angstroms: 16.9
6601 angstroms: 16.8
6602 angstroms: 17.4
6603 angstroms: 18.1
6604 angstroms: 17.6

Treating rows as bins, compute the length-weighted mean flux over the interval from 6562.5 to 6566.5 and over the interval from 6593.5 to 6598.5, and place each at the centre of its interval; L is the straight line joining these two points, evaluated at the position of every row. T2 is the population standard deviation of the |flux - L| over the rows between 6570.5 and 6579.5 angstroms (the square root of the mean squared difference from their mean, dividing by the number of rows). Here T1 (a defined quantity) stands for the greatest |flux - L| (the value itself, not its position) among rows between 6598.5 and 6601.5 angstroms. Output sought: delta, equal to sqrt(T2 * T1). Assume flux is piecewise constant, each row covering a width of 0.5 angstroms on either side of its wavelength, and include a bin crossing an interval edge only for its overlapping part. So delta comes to 0.45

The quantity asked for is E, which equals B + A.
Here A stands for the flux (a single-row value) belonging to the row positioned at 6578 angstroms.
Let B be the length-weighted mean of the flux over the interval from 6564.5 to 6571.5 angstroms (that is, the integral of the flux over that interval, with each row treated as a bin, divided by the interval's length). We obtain 34.3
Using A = 17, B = 17.3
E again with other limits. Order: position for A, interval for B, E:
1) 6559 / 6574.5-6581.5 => 34.8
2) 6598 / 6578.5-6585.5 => 35.0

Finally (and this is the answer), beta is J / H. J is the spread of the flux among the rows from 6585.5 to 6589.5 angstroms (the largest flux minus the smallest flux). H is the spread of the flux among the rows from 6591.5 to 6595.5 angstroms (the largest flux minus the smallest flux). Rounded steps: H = 2.6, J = 1.2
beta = 0.5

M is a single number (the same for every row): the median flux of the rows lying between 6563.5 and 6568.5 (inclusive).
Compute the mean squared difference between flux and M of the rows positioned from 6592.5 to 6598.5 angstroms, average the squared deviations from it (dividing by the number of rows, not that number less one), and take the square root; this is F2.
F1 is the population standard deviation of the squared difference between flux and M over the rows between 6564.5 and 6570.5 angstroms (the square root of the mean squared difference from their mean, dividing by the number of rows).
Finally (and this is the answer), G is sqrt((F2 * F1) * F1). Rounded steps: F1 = 0.61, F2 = 0.42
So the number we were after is 0.4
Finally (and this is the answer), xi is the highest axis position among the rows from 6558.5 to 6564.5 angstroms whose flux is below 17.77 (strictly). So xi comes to 6564 angstroms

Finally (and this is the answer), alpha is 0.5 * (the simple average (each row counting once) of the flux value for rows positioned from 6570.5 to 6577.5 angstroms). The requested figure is 8.47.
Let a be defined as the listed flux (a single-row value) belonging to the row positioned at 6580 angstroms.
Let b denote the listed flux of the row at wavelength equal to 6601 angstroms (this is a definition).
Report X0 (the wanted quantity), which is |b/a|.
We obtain 0.923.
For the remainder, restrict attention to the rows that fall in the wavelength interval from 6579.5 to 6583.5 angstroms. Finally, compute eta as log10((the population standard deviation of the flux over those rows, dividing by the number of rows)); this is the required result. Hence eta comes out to -0.31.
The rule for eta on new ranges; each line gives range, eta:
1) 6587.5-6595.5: 0.00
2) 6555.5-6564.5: -0.14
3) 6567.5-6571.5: -0.37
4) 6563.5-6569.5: -0.12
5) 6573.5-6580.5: -0.14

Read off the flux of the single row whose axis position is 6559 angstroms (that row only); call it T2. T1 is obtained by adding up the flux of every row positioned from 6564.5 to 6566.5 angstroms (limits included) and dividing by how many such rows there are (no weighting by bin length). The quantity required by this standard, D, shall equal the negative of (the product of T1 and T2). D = -289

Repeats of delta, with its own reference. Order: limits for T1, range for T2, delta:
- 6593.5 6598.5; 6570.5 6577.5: 0.47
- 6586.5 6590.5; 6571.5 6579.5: 0.81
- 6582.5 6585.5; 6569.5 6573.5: 0.74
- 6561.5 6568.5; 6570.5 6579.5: 0.60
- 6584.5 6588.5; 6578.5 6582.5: 0.63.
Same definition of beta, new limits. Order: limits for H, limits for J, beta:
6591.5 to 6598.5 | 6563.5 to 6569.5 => 0.9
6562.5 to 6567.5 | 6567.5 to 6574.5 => 0.8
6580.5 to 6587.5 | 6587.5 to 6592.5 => 1.5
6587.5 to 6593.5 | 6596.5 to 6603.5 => 0.7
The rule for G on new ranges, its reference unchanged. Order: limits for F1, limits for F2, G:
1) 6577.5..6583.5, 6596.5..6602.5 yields 0.1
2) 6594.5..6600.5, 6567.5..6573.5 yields 0.3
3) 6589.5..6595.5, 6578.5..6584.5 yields 1.2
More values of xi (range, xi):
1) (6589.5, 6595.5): 6595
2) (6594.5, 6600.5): 6600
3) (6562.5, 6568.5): 6567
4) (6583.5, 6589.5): 6588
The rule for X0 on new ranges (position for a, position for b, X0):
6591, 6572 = 0.967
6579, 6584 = 1.028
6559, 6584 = 1.040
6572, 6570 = 1.040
